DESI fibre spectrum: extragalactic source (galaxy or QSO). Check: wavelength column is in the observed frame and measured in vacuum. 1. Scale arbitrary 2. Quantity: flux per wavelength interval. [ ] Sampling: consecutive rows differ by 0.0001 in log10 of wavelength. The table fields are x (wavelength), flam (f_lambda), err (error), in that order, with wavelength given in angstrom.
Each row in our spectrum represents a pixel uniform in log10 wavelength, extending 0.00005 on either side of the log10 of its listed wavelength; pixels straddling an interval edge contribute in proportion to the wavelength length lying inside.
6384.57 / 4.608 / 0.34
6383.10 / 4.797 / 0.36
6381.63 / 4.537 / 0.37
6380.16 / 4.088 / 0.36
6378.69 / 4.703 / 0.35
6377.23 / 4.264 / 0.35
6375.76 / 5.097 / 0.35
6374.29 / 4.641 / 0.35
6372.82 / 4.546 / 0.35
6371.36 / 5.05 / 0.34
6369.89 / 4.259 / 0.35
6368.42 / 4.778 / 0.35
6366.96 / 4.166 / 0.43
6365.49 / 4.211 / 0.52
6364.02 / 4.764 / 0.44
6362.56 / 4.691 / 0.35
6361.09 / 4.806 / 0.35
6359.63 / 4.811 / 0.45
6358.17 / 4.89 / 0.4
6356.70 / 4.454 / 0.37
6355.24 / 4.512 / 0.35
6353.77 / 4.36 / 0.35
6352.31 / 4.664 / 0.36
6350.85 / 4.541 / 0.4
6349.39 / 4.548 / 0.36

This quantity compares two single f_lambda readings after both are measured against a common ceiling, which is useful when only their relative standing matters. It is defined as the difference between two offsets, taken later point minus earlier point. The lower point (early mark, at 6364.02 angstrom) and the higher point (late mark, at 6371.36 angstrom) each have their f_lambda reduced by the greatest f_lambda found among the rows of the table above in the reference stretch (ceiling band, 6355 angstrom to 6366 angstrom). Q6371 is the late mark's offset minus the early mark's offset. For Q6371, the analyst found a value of 0.29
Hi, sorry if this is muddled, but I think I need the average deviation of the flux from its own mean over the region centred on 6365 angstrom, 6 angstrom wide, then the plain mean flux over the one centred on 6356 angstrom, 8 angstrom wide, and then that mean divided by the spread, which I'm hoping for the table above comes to 17.1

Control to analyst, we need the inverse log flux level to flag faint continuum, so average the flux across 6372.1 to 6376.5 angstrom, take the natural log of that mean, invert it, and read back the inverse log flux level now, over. 0.641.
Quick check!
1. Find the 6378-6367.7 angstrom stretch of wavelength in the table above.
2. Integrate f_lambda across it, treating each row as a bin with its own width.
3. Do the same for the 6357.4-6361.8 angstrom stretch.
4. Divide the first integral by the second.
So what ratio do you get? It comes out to 2.3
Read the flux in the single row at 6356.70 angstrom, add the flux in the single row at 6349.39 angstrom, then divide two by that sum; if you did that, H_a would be 0.222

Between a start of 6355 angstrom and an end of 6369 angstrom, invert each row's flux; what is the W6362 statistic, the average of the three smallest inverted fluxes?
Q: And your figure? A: 0.2068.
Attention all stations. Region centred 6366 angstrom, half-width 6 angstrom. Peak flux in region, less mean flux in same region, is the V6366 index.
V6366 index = 0.46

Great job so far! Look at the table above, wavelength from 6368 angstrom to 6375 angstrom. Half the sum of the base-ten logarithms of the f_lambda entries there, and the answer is 1.7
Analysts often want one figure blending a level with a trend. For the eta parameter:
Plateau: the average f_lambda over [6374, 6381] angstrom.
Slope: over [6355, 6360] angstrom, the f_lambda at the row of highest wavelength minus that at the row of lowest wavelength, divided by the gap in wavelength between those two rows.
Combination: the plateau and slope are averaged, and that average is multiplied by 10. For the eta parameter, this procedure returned 23.1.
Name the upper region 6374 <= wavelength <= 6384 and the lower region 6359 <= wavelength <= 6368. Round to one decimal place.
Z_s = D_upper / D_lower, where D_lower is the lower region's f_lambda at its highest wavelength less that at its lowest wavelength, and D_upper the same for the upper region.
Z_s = -0.2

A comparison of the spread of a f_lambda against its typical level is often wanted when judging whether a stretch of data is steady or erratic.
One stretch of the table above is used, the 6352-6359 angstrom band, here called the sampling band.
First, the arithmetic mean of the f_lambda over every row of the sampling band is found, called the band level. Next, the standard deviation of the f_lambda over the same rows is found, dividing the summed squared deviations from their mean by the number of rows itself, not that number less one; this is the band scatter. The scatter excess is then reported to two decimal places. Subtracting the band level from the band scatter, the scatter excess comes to -4.39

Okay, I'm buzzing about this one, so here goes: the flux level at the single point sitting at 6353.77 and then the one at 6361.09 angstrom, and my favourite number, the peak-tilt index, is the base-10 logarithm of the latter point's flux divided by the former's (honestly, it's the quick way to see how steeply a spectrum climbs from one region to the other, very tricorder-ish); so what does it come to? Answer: 0.042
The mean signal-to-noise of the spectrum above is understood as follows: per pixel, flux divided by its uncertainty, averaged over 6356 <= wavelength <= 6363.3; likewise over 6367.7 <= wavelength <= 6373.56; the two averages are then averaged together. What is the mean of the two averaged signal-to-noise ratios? 12.9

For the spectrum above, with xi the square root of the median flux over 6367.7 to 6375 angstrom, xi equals 2.15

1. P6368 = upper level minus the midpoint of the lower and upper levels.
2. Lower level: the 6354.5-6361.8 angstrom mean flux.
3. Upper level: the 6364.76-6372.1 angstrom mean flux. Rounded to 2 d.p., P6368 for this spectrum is -0.10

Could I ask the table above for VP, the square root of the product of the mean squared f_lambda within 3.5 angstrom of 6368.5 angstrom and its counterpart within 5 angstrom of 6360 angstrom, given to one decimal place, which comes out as 21.2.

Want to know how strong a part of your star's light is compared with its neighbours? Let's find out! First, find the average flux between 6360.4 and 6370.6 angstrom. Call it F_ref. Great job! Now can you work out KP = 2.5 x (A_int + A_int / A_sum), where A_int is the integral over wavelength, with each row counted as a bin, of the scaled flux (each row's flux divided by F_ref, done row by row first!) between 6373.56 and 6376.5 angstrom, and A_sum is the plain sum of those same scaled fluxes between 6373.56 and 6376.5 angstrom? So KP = 11.6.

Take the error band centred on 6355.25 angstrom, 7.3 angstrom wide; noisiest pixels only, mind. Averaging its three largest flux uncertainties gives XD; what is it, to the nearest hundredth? 0.38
